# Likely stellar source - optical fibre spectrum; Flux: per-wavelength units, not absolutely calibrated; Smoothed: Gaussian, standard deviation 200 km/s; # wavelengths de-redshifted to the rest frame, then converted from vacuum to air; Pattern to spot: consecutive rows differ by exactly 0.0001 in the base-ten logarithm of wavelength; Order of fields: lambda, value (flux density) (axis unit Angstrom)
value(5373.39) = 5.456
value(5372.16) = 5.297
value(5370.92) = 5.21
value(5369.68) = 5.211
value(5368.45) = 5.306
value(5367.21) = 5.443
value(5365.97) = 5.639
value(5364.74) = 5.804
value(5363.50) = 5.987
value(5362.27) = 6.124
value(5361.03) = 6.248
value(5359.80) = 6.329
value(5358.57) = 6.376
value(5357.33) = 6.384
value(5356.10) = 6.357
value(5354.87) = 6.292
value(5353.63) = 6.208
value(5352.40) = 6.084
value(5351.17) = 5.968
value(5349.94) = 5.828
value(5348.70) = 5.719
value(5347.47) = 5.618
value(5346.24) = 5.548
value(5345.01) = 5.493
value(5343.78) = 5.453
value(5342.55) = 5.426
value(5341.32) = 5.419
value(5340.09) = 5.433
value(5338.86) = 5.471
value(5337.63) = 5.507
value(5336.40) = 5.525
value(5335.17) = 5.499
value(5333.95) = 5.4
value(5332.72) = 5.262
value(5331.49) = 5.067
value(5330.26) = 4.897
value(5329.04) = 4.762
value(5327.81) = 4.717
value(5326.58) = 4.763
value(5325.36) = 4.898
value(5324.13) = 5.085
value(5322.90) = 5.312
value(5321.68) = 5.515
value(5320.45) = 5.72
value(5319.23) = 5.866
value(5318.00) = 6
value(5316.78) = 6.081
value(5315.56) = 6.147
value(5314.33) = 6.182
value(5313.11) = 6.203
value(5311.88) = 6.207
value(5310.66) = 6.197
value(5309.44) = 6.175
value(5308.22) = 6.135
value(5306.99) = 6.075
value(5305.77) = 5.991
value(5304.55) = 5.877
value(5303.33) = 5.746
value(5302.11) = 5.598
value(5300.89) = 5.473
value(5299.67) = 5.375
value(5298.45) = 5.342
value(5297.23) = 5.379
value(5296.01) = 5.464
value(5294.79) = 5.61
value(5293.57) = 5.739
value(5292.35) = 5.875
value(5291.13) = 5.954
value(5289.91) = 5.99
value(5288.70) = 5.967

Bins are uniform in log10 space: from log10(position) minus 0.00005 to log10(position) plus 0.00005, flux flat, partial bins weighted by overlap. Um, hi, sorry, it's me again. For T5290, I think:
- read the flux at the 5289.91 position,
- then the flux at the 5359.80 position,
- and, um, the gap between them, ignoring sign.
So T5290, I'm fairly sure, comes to 0.34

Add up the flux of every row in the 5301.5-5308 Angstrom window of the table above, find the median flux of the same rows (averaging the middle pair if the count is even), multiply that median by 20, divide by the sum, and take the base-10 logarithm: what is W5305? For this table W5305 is 0.604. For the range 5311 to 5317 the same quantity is 0.603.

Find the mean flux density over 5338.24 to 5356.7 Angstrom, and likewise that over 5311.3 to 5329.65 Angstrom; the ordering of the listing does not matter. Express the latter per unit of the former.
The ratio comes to 0.967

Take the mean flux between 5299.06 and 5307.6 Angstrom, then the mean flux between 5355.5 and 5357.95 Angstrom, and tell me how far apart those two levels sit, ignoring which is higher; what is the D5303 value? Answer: 0.6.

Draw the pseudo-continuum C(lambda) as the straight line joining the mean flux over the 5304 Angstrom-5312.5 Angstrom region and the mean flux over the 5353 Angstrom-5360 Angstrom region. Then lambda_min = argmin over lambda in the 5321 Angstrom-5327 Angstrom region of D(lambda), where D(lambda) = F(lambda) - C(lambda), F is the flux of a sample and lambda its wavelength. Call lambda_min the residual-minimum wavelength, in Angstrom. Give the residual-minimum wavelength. 5326.58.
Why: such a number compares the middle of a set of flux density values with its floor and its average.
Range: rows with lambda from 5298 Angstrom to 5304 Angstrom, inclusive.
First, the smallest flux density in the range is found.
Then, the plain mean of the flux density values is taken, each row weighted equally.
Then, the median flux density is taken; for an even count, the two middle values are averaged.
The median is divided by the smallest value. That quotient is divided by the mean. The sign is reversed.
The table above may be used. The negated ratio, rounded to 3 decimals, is -0.186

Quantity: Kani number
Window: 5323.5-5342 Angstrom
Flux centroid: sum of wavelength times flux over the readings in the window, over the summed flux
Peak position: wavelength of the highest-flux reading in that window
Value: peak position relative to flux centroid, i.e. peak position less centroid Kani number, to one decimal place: 3.4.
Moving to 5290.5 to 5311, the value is 9.6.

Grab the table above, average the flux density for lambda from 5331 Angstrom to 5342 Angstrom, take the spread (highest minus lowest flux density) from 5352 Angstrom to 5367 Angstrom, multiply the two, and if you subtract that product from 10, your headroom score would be 5.98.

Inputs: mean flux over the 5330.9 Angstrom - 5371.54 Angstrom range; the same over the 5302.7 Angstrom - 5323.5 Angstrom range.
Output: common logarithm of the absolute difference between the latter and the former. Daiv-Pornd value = -0.60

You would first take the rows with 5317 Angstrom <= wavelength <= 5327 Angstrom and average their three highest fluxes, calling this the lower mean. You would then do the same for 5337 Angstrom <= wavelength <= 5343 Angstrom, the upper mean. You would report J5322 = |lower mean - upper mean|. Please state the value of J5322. 0.4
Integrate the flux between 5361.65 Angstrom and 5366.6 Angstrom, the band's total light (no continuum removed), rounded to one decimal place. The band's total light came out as 29.1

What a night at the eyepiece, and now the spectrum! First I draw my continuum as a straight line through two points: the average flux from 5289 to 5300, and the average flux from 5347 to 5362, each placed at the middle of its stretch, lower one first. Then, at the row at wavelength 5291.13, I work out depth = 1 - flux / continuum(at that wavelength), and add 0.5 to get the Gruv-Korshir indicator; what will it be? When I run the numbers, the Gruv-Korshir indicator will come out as 0.44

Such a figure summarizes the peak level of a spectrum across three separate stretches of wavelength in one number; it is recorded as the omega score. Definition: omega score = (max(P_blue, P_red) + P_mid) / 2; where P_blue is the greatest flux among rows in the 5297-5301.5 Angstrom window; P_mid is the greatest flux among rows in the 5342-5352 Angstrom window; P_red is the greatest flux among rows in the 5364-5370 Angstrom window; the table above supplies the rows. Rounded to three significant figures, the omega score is 5.89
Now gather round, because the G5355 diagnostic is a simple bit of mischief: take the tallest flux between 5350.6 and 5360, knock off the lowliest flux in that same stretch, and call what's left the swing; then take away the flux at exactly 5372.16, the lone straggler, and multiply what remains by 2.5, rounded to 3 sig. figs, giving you -12.2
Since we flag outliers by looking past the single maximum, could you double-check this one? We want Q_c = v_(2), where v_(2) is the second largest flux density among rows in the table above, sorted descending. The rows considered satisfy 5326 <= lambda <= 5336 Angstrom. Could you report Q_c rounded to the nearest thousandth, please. 5.400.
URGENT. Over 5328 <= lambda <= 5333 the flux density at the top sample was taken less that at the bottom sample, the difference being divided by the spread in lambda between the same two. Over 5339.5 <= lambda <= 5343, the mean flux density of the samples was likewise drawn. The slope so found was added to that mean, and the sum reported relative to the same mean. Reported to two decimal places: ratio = 1.03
